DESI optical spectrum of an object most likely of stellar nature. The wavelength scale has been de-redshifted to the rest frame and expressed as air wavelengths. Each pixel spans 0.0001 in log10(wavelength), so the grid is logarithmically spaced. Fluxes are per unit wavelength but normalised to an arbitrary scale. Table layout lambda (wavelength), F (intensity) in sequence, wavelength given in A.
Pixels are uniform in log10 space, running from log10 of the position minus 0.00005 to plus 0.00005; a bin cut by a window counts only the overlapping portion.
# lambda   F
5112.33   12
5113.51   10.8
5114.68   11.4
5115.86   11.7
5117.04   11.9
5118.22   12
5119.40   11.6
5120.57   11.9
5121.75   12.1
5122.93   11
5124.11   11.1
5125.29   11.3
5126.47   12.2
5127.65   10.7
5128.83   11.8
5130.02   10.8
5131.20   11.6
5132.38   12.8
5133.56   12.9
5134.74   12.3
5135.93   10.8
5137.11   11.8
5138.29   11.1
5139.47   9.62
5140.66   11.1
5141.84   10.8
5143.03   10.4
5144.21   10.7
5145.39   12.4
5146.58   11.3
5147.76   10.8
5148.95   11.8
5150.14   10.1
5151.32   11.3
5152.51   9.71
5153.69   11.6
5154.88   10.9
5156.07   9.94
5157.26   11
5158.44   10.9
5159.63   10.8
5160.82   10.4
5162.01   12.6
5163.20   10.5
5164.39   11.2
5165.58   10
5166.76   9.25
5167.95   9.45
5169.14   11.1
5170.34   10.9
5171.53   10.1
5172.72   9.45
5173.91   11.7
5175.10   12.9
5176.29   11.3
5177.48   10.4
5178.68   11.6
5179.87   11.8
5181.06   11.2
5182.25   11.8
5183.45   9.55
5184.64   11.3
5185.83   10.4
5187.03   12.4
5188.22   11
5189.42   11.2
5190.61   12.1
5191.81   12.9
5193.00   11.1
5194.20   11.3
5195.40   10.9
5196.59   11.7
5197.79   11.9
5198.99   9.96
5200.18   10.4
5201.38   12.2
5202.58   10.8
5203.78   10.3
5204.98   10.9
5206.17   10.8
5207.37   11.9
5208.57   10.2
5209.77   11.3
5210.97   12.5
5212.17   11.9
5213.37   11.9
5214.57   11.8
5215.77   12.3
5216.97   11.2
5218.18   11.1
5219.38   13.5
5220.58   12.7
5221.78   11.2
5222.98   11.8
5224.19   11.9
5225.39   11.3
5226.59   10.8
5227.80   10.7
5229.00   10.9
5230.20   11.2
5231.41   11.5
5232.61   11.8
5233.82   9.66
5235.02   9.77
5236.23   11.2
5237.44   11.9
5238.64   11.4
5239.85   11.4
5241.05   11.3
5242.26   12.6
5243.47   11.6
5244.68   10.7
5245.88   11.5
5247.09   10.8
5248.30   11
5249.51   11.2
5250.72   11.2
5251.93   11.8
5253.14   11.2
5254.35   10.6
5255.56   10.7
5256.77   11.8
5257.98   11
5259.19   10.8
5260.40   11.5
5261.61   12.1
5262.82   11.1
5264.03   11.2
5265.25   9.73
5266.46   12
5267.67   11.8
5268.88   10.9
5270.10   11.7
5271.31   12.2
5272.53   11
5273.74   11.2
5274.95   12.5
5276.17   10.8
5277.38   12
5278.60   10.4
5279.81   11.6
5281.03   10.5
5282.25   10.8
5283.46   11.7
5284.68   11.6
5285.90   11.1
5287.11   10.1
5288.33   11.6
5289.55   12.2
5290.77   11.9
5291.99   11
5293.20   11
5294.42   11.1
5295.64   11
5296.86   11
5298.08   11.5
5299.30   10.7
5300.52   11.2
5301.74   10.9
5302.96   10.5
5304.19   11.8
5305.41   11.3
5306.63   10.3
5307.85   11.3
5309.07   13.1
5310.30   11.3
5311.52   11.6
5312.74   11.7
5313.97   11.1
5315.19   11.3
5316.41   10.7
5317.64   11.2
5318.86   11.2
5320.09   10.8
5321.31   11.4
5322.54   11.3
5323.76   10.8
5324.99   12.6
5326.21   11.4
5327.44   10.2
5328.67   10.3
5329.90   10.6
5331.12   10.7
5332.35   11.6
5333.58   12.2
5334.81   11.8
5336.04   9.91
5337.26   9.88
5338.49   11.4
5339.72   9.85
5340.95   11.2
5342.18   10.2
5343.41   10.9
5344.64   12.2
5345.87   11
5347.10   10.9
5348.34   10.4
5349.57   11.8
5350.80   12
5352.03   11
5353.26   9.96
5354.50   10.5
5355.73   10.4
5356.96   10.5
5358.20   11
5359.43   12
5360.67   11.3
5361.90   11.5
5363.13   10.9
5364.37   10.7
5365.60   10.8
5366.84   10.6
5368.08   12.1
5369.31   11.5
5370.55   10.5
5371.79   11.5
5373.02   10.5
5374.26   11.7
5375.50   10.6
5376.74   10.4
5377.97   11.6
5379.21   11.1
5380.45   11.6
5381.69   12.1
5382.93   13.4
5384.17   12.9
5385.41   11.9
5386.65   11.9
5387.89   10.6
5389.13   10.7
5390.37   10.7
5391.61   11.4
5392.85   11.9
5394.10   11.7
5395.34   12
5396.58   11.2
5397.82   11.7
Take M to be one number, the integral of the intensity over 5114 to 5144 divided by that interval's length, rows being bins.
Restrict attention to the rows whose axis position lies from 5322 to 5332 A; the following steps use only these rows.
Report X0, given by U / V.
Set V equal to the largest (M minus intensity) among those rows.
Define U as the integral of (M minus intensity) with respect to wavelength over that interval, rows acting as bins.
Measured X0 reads 3.6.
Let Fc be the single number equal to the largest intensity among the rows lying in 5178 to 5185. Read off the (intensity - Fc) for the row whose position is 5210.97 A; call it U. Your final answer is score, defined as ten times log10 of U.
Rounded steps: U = 0.70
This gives -1.5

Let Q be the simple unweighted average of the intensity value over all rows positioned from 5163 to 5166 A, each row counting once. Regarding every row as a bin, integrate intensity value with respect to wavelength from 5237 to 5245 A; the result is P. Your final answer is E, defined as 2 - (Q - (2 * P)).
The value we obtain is 177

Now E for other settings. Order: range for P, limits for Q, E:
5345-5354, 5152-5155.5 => 190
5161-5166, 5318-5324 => 101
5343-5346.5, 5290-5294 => 70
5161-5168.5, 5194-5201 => 149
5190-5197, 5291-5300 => 154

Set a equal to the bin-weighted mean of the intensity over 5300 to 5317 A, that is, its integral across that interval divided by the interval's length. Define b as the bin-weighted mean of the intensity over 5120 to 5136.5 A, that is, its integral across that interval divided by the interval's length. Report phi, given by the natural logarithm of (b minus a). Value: -1.01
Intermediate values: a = 11.29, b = 11.7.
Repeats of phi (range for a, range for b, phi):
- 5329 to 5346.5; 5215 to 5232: -0.47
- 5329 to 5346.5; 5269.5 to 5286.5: -0.89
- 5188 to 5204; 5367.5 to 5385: -1.39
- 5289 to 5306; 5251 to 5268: -4.24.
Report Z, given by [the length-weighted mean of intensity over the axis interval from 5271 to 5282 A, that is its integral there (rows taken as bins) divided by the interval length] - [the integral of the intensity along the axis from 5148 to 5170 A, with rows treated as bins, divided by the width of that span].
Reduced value 0.61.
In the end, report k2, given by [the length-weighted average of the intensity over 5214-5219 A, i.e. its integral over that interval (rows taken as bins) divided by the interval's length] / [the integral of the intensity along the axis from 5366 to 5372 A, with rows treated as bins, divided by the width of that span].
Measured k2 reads 1.04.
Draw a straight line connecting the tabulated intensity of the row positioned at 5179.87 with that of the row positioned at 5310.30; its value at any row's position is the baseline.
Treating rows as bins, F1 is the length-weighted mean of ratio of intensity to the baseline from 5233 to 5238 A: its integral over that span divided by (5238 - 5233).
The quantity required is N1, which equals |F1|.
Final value 0.92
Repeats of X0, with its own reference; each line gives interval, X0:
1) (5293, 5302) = 4.7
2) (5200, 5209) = 3.4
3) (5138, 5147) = 2.7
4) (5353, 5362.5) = 3.4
